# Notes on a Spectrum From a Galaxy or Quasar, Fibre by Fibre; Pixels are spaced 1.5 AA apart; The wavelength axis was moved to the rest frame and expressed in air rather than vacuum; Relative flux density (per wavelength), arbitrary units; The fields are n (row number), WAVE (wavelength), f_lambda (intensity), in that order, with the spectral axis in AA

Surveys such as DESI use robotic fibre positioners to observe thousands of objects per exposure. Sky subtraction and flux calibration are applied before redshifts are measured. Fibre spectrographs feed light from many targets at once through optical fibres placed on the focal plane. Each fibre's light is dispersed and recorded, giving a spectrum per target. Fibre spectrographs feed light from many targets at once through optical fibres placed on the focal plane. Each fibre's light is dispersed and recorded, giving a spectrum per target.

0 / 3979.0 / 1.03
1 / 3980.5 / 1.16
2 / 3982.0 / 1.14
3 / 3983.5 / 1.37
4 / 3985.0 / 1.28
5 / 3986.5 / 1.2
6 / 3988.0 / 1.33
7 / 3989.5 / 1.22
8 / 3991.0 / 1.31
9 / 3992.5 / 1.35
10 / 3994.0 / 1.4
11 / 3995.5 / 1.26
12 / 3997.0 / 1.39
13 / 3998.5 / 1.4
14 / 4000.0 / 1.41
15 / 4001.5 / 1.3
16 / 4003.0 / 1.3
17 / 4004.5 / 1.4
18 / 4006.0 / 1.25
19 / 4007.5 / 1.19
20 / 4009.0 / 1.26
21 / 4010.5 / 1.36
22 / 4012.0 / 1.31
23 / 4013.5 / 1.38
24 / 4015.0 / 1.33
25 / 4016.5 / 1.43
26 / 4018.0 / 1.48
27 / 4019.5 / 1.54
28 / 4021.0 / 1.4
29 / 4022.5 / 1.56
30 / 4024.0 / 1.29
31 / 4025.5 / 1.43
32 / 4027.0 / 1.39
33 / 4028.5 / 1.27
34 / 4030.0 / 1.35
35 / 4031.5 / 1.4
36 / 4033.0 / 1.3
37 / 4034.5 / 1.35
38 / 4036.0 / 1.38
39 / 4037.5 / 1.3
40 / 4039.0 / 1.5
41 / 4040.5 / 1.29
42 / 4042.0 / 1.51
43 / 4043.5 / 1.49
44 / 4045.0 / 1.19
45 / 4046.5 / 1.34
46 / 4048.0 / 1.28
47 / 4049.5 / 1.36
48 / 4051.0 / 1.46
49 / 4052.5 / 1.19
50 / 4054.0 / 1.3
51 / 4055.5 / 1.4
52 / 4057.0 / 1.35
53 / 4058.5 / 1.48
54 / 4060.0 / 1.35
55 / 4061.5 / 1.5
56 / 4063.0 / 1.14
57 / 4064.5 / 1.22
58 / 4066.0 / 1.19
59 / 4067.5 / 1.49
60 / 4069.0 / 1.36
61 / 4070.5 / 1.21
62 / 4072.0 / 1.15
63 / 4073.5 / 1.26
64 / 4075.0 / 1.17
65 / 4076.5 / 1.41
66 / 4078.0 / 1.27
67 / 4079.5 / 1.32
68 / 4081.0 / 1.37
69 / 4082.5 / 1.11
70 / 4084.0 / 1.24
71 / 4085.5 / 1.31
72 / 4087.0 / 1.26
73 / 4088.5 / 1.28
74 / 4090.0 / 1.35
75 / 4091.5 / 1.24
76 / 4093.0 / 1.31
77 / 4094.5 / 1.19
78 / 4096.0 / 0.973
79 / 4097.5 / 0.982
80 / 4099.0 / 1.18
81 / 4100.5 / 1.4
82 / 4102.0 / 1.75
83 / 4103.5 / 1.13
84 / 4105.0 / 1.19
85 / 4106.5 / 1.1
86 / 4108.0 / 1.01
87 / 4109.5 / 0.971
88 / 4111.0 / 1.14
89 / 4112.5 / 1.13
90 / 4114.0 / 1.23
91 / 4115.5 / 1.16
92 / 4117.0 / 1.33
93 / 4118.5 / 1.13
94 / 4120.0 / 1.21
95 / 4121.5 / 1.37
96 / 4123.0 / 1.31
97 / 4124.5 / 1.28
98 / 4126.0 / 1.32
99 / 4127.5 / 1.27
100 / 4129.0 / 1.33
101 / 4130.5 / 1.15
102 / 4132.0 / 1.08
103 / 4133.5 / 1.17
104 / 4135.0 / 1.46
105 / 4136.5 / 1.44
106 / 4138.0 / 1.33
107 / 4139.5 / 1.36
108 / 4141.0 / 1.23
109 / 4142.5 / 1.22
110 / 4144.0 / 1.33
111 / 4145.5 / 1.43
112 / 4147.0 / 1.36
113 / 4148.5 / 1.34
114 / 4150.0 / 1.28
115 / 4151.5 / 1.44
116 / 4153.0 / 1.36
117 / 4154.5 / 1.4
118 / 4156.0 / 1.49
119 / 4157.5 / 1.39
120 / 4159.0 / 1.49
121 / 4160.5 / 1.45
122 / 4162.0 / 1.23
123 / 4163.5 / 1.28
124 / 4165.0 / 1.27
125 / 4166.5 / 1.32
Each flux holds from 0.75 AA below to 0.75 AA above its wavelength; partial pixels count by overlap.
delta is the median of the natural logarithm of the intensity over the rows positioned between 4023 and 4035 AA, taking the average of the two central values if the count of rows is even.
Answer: 0.30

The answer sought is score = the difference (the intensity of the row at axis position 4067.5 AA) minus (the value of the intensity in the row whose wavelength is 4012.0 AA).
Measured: 0.2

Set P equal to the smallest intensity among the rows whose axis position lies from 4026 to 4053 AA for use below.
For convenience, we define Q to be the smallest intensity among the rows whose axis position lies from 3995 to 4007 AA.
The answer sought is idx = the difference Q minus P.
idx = 0.06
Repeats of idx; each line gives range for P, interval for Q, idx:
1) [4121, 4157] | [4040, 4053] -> 0.11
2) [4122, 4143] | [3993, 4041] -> 0.11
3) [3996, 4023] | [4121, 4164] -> -0.11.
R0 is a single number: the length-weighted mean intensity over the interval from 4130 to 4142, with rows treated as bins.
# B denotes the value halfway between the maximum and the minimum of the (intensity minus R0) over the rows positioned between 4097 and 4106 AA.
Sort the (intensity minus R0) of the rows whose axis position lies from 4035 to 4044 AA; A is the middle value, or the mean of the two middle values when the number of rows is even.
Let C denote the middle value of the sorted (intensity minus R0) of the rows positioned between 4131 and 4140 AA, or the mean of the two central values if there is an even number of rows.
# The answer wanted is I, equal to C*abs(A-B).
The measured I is 0.005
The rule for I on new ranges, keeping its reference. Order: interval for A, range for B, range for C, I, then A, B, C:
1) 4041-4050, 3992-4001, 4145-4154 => 0.001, 0.07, 0.06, 0.081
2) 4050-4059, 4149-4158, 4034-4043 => 0.001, 0.10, 0.11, 0.086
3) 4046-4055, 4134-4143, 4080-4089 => 0.000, 0.04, 0.06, -0.009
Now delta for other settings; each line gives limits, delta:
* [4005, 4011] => 0.23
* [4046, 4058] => 0.30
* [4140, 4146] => 0.25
